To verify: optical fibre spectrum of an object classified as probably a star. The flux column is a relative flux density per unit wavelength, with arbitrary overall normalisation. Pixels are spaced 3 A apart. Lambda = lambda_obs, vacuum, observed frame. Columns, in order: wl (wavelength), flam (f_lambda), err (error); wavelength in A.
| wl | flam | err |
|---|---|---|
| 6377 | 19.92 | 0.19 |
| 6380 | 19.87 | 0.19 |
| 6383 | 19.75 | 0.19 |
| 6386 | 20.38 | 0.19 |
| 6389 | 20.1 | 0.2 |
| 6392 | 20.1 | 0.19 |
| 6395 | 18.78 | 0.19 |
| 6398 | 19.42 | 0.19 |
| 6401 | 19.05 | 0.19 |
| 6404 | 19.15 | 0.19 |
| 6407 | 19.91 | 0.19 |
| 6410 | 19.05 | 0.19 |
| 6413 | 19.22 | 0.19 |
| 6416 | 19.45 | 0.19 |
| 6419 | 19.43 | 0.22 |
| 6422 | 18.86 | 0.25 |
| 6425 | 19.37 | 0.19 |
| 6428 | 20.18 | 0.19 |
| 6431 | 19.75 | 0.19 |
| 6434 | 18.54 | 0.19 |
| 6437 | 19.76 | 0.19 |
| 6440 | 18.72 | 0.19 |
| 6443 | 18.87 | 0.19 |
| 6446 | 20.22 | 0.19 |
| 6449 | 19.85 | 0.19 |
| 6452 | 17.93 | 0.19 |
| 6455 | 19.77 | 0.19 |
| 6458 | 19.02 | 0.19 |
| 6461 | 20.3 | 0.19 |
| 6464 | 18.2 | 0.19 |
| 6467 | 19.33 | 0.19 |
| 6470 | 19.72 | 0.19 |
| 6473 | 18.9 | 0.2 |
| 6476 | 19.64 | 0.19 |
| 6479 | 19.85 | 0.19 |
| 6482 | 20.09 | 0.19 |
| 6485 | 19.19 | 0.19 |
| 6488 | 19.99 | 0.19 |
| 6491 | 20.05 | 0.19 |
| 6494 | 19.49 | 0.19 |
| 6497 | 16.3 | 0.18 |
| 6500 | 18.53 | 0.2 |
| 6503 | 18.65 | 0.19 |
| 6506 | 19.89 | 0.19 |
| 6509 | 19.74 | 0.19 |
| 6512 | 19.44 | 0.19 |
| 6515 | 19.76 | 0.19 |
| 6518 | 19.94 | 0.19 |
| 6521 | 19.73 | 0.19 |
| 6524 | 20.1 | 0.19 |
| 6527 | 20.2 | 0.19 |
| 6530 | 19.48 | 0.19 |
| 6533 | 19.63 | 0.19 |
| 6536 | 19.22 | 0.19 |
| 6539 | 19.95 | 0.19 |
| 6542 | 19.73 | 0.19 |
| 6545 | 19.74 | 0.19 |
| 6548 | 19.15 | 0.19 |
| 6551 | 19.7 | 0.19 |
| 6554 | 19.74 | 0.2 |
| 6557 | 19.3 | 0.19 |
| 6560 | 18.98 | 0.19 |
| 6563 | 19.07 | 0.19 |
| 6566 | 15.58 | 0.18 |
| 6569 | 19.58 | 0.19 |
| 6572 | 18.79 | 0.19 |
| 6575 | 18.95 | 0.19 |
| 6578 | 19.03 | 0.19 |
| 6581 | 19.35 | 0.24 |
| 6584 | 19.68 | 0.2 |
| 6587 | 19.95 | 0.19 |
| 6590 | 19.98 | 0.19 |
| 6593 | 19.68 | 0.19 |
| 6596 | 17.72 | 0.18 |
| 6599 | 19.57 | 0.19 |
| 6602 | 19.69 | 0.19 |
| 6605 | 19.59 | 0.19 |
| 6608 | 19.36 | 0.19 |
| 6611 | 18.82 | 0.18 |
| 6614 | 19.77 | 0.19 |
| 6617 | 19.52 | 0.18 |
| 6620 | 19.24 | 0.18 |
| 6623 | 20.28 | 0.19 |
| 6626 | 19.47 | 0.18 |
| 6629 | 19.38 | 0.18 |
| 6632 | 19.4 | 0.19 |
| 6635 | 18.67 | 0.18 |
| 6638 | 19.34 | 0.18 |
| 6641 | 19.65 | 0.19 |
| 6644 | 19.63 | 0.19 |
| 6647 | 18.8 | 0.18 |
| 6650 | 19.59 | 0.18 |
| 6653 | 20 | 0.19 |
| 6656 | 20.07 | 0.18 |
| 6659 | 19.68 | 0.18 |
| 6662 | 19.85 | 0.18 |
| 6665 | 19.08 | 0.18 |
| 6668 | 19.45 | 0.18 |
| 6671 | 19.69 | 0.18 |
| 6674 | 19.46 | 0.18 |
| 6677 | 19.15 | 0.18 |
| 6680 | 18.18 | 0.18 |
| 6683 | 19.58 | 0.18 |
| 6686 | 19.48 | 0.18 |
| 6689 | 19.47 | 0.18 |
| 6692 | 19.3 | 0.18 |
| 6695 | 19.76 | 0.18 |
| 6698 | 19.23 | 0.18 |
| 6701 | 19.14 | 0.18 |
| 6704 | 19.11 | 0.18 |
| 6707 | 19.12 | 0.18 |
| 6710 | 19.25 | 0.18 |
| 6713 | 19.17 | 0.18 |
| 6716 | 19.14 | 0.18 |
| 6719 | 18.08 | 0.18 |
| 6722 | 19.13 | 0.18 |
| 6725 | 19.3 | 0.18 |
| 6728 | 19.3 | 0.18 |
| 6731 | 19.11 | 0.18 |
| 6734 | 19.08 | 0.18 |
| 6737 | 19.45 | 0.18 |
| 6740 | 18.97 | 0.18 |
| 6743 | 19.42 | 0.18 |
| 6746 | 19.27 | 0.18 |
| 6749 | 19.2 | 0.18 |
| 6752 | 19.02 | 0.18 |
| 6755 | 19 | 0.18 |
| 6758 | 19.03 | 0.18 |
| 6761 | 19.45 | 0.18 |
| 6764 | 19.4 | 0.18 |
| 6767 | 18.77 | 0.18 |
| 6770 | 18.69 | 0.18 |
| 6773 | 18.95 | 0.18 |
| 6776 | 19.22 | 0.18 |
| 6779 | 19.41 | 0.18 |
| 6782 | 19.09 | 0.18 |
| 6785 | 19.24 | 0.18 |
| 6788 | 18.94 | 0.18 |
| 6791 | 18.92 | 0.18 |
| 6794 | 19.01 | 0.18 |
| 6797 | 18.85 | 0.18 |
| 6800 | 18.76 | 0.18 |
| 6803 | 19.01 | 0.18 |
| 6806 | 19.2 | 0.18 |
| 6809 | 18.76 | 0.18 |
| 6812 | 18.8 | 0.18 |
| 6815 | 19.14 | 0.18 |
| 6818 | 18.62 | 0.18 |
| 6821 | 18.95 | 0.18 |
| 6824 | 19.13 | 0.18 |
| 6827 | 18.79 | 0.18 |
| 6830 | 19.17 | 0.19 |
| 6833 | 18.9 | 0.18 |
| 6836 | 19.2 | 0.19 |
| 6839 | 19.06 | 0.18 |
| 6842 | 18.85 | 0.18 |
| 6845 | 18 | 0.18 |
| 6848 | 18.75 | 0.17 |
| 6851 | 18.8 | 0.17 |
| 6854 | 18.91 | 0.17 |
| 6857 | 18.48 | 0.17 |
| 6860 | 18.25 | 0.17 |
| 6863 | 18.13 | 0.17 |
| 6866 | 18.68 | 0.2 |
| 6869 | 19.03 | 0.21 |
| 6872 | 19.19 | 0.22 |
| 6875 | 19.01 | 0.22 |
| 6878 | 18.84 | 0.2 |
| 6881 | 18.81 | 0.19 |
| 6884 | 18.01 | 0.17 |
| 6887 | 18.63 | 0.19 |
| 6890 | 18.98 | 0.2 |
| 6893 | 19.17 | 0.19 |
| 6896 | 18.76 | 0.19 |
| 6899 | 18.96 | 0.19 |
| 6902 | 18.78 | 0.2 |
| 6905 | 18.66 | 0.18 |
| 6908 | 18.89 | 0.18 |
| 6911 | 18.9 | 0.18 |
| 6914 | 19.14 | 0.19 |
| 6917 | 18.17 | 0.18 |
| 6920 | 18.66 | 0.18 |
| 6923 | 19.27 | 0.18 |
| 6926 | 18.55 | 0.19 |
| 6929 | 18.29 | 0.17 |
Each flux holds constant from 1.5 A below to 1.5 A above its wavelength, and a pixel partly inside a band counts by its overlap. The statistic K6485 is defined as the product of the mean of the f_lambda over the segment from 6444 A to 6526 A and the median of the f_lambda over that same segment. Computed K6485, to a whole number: 383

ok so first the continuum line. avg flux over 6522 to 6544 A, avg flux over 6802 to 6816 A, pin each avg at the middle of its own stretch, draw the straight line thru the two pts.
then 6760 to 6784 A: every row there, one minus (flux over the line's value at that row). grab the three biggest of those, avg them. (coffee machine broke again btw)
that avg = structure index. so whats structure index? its 0.015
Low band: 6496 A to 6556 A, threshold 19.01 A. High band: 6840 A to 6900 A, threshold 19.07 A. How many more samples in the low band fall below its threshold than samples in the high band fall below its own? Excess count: -15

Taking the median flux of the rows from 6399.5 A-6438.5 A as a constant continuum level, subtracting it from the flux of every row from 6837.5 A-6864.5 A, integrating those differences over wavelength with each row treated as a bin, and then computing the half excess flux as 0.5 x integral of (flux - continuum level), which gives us -11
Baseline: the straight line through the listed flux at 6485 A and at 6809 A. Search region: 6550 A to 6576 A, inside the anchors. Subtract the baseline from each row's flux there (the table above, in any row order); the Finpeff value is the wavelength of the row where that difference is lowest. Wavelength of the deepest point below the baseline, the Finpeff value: 6566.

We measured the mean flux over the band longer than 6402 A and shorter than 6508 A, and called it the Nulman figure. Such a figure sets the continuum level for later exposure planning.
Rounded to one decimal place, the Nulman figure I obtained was 19.3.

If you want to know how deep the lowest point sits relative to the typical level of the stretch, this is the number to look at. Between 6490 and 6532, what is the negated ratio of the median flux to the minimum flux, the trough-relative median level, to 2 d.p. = -1.21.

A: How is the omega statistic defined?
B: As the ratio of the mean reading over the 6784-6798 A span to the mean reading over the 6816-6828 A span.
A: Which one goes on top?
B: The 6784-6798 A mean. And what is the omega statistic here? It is 1.01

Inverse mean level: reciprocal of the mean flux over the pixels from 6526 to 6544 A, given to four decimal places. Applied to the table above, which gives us 0.0508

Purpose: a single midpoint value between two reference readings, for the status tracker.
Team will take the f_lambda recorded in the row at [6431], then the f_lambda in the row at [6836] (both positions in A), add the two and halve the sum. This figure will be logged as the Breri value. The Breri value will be 19.5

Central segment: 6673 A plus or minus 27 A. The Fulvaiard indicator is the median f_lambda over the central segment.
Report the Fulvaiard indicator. 19.5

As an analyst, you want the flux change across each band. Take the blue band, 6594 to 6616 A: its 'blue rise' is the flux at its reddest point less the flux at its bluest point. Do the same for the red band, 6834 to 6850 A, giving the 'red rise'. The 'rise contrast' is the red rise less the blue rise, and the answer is -2.5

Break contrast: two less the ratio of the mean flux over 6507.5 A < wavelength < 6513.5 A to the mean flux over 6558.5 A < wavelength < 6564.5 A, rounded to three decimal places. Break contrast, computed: 0.970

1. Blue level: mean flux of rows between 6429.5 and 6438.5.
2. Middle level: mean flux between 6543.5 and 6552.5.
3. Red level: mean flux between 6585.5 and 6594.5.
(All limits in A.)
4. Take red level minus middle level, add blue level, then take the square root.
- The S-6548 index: 4.44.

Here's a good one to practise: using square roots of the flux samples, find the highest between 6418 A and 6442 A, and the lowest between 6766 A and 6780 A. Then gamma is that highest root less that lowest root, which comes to 0.17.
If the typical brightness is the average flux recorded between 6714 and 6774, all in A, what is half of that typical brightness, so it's 9.54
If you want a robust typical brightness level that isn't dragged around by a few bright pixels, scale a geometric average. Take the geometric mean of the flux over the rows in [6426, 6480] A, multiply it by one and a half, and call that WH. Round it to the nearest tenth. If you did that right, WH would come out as 29.0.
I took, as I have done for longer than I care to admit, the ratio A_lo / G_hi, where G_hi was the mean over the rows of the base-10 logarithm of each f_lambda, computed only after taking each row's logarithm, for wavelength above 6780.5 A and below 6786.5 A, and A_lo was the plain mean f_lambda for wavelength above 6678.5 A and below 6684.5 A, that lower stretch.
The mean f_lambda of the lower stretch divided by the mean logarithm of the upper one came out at 14.7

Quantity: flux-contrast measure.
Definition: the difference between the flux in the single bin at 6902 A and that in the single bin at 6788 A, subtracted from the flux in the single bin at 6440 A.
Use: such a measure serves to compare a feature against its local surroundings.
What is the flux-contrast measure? 18.88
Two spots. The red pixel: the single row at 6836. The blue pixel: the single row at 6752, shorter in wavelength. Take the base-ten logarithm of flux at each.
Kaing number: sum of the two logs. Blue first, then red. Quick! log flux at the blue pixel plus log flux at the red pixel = 2.56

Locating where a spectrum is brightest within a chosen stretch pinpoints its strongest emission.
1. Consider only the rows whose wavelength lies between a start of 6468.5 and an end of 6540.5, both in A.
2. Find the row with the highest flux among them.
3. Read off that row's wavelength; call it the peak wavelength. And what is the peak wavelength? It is 6527 A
